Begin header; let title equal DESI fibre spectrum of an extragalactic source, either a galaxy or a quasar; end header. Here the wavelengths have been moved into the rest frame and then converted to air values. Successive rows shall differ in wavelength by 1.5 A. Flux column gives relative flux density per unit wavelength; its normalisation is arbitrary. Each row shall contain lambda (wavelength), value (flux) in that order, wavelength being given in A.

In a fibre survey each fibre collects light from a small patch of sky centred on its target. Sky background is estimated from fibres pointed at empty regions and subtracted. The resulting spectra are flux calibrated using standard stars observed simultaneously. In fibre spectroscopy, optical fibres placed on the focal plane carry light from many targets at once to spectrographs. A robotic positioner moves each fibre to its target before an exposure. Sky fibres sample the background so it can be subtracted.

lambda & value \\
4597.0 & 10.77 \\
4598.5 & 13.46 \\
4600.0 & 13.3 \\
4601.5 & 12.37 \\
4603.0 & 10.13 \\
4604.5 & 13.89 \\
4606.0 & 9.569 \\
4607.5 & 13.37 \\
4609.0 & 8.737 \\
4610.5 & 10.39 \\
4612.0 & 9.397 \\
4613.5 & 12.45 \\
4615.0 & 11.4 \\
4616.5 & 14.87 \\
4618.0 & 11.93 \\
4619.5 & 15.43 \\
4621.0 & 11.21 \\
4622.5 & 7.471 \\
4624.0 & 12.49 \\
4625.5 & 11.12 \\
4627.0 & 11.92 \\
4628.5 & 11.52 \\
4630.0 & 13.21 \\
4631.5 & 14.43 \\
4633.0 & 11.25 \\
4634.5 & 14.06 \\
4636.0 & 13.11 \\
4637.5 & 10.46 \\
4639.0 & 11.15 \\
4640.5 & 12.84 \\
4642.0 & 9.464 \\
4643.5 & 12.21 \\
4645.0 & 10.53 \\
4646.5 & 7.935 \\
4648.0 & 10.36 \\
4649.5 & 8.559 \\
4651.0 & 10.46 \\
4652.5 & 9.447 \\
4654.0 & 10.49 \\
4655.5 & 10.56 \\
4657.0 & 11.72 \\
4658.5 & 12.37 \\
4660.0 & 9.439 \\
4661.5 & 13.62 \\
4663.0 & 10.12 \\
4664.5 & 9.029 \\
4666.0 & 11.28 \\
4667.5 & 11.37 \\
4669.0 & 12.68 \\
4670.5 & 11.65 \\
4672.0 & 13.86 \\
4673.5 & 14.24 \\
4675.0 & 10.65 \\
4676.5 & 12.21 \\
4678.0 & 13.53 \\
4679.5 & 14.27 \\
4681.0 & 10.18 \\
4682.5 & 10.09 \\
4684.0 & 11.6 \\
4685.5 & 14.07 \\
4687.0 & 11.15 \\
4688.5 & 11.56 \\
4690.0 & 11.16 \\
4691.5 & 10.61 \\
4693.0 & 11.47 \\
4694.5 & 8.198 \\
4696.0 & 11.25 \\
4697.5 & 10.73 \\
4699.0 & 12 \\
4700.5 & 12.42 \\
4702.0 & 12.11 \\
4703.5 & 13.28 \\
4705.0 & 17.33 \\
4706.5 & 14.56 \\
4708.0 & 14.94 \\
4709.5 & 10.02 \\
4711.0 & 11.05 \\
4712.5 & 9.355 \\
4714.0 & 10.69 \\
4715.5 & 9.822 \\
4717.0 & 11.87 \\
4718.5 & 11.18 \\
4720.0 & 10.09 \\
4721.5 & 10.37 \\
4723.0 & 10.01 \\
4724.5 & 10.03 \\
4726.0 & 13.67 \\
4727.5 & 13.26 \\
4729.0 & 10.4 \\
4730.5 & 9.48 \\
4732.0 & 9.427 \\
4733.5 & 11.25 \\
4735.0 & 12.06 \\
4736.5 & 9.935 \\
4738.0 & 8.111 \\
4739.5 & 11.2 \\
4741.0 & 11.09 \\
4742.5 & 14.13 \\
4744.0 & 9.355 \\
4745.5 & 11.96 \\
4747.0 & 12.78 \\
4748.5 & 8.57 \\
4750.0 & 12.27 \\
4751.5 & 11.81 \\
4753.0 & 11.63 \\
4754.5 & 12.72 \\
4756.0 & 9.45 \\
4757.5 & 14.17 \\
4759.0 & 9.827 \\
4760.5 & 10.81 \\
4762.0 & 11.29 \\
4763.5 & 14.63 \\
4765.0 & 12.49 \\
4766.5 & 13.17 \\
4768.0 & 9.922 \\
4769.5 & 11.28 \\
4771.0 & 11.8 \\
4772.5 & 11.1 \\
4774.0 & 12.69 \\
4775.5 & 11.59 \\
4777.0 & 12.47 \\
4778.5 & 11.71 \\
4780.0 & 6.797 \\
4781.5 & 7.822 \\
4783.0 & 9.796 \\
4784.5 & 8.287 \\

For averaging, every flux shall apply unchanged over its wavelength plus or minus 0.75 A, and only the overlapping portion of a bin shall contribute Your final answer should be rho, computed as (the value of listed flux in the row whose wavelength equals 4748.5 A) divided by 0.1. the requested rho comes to 86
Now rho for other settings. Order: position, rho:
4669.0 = 127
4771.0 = 118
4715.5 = 98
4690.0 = 112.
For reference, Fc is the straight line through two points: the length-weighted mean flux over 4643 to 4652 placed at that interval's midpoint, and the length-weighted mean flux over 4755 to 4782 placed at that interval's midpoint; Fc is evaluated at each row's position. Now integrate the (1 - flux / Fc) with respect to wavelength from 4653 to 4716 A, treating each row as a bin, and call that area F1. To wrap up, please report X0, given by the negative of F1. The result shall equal 8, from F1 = -8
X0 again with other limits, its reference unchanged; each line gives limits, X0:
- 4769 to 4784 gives -1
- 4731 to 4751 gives 0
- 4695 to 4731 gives 3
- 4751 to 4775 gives 1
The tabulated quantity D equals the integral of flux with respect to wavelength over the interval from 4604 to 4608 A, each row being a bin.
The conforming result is 48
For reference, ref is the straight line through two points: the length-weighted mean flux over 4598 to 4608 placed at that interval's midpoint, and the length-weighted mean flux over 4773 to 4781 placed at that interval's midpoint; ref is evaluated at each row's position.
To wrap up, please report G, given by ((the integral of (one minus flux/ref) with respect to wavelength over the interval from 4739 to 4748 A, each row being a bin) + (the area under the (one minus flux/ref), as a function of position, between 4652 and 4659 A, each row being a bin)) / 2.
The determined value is 0.08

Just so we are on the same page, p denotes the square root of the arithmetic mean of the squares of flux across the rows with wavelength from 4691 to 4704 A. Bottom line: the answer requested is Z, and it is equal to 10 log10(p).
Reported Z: 10.6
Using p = 11.4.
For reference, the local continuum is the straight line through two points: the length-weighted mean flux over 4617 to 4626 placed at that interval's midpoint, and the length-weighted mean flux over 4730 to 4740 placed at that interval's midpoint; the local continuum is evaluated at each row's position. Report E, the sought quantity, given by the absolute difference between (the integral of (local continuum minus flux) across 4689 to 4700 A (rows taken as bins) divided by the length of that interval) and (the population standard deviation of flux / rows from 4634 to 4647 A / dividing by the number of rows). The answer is 1.9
